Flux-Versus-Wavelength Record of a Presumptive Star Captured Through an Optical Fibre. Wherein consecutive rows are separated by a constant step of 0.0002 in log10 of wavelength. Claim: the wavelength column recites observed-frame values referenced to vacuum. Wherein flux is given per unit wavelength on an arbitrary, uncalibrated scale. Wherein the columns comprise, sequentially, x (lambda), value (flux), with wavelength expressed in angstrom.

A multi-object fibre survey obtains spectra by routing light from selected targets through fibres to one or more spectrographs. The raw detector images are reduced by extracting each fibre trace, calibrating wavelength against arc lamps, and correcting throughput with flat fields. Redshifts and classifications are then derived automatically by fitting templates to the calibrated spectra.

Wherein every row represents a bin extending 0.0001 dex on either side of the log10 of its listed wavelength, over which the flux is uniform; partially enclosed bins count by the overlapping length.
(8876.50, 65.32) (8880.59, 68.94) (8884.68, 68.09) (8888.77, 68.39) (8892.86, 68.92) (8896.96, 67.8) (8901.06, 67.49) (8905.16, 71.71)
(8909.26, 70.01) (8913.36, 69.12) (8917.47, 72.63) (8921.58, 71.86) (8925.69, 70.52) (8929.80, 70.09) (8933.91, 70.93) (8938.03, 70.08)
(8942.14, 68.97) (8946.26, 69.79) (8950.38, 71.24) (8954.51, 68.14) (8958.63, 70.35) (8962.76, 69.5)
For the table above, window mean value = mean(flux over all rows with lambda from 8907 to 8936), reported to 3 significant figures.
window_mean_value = 70.7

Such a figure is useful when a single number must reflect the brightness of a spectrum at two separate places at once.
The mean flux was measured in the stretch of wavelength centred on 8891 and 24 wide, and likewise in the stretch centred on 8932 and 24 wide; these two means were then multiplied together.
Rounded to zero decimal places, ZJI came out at 4807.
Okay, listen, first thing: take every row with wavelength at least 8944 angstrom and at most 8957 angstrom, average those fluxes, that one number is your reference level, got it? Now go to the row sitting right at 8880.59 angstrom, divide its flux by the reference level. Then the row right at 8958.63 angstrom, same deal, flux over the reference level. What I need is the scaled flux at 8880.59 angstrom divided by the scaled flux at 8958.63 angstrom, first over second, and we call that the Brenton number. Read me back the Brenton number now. 0.980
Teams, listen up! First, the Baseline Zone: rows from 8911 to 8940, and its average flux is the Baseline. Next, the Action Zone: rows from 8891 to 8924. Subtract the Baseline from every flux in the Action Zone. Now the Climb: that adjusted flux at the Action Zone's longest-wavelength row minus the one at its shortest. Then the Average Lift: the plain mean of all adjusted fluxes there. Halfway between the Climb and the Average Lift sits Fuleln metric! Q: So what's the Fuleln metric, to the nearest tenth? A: 1.1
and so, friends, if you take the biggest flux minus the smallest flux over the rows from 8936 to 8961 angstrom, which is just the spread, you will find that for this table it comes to 3.1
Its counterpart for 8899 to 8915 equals 4.2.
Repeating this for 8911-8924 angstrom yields 3.5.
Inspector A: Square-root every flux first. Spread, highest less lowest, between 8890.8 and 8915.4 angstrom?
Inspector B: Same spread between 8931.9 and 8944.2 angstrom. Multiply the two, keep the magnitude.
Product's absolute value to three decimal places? 0.030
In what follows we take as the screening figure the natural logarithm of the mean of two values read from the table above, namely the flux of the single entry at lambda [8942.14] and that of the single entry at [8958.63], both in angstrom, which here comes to 4.24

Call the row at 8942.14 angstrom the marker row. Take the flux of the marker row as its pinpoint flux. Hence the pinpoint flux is 68.97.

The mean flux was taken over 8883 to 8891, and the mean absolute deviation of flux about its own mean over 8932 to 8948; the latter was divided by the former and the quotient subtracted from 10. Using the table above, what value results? 9.99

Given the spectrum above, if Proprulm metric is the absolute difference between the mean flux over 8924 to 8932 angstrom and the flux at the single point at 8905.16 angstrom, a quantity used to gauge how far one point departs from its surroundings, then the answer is 1.4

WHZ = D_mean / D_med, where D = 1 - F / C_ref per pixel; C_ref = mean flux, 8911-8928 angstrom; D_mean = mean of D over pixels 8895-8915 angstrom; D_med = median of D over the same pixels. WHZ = 0.94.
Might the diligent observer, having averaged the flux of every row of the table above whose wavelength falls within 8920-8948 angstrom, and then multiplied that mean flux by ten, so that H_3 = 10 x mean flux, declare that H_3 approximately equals 703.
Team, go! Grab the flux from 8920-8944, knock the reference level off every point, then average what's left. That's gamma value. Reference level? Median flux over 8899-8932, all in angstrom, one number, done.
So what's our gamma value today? 0.1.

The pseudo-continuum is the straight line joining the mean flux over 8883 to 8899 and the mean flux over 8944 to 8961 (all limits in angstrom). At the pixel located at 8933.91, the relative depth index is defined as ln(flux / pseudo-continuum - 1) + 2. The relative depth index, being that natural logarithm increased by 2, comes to -1.8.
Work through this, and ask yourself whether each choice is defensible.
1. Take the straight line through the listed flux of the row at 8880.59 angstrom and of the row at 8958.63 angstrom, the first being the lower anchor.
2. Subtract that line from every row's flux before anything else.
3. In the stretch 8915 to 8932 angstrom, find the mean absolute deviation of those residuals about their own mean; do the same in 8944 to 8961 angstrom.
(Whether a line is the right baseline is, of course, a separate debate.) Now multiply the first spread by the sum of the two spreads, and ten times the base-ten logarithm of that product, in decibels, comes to 3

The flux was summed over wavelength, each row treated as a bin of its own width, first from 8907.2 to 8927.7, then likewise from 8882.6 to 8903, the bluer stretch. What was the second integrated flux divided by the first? 0.96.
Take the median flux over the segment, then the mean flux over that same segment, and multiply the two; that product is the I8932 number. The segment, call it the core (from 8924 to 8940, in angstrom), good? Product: 4950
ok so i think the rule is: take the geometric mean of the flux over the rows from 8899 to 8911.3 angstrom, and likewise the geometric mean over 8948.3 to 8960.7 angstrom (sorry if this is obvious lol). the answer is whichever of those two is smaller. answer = 69.7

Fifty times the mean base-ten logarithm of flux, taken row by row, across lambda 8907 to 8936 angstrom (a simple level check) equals 92.5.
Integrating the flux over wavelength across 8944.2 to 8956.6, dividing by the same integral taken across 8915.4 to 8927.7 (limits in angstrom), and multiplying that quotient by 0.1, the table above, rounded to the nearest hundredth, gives 0.10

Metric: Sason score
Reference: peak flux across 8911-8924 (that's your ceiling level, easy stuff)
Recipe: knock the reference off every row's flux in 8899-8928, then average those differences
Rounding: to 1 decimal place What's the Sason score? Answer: -2.2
